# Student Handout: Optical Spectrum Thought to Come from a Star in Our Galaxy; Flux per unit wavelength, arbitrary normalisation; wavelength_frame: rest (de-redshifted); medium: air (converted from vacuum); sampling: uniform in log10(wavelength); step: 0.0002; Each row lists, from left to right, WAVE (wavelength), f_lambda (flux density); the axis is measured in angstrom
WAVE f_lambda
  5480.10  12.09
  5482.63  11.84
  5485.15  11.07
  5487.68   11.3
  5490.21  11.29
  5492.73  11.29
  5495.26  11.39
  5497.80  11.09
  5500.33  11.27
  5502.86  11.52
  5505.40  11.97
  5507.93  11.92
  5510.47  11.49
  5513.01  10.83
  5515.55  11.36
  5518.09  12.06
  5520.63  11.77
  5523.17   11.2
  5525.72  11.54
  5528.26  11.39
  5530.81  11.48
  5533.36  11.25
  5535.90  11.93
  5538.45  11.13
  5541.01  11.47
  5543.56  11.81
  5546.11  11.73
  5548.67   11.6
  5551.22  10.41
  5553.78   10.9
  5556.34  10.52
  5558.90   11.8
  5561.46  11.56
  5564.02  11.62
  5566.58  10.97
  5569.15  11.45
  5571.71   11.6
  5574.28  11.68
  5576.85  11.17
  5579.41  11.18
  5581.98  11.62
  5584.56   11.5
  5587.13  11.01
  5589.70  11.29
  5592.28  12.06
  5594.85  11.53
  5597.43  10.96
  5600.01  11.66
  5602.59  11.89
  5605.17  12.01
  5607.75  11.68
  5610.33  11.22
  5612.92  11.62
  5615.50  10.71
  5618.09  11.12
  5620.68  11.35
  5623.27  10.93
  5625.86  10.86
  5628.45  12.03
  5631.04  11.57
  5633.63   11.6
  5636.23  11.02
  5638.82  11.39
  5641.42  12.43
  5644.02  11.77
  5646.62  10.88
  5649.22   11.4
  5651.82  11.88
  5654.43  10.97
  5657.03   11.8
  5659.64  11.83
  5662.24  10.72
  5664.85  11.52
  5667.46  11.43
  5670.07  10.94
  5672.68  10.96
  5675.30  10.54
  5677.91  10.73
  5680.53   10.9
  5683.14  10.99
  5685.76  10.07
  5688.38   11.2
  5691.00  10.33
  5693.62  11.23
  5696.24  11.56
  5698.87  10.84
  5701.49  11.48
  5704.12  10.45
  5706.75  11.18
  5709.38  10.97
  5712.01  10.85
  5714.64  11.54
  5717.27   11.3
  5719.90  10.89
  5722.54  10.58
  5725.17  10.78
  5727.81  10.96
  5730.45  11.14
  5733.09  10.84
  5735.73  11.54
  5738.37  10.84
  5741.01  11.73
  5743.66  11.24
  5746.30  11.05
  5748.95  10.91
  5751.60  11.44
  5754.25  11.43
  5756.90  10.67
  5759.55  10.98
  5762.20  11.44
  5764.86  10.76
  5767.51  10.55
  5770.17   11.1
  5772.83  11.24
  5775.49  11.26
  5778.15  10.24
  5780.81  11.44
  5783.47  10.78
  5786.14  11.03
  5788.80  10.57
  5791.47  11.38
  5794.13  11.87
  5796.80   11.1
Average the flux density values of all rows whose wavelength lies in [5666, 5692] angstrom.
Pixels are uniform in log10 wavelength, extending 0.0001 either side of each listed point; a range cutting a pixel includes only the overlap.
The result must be 10.8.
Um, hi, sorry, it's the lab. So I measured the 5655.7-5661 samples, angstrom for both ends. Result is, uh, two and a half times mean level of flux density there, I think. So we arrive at 29.5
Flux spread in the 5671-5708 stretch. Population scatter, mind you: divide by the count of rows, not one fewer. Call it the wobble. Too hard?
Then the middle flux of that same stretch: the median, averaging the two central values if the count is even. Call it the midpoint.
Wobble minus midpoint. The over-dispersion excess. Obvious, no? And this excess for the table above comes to -10.5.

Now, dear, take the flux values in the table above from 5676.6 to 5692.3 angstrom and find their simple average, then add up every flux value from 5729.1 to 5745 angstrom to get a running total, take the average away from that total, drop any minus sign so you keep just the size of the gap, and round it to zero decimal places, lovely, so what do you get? 57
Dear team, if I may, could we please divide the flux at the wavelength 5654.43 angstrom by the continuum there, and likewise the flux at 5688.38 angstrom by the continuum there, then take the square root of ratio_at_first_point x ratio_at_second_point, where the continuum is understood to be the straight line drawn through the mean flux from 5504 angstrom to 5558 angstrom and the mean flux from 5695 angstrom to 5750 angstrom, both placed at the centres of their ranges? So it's 0.99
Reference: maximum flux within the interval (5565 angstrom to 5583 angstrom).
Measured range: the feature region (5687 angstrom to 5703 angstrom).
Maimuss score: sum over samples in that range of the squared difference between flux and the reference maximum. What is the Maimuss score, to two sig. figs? 3.0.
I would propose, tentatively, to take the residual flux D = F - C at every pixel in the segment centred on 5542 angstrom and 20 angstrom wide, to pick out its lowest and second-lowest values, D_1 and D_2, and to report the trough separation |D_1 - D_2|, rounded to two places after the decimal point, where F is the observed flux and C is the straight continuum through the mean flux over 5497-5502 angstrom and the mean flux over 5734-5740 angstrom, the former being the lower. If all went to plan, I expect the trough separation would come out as 0.72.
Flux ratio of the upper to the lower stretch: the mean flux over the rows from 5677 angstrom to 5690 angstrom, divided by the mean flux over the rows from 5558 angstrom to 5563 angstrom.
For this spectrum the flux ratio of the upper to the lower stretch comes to 0.92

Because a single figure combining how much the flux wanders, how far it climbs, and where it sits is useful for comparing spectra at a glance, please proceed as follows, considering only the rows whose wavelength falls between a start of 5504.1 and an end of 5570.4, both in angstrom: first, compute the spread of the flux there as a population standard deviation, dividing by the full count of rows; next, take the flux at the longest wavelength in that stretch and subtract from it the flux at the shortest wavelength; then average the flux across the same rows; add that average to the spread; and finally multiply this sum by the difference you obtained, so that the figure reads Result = -6.2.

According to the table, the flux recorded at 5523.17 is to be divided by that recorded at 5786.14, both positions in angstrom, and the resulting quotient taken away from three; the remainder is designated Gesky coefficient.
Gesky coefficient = 1.98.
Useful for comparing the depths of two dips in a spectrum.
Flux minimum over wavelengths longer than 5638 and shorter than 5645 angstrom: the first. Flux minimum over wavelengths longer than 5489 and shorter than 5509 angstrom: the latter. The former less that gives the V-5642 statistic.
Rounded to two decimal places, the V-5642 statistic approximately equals 0.30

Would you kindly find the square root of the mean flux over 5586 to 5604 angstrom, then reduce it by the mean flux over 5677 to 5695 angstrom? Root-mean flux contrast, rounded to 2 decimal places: -7.39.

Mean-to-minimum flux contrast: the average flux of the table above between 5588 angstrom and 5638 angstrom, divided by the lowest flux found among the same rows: 1.067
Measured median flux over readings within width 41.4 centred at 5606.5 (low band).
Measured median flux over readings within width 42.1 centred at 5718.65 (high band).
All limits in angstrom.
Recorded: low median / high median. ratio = 1.04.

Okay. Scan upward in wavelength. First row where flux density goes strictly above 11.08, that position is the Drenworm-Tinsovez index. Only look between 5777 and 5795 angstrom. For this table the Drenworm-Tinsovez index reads 5780.81 angstrom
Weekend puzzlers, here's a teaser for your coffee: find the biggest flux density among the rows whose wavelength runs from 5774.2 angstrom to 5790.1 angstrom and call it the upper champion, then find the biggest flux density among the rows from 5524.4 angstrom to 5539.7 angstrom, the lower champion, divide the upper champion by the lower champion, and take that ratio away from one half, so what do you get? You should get -0.46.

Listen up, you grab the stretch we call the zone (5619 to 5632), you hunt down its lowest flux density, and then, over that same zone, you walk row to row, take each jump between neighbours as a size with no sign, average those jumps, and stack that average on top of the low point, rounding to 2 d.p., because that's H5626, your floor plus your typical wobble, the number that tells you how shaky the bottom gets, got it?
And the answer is 11.39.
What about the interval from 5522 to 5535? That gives 11.40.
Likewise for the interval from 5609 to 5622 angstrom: 11.20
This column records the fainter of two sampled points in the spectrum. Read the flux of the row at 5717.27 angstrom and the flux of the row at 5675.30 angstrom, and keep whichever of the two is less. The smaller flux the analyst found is 10.5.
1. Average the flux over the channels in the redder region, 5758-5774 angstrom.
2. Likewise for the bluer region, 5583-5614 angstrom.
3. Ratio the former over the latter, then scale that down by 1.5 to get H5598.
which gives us 0.636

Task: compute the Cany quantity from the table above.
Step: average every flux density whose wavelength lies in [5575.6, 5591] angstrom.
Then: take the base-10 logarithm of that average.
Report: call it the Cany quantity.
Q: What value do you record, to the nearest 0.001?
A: 1.053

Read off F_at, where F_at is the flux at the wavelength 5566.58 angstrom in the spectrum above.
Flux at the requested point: 10.97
